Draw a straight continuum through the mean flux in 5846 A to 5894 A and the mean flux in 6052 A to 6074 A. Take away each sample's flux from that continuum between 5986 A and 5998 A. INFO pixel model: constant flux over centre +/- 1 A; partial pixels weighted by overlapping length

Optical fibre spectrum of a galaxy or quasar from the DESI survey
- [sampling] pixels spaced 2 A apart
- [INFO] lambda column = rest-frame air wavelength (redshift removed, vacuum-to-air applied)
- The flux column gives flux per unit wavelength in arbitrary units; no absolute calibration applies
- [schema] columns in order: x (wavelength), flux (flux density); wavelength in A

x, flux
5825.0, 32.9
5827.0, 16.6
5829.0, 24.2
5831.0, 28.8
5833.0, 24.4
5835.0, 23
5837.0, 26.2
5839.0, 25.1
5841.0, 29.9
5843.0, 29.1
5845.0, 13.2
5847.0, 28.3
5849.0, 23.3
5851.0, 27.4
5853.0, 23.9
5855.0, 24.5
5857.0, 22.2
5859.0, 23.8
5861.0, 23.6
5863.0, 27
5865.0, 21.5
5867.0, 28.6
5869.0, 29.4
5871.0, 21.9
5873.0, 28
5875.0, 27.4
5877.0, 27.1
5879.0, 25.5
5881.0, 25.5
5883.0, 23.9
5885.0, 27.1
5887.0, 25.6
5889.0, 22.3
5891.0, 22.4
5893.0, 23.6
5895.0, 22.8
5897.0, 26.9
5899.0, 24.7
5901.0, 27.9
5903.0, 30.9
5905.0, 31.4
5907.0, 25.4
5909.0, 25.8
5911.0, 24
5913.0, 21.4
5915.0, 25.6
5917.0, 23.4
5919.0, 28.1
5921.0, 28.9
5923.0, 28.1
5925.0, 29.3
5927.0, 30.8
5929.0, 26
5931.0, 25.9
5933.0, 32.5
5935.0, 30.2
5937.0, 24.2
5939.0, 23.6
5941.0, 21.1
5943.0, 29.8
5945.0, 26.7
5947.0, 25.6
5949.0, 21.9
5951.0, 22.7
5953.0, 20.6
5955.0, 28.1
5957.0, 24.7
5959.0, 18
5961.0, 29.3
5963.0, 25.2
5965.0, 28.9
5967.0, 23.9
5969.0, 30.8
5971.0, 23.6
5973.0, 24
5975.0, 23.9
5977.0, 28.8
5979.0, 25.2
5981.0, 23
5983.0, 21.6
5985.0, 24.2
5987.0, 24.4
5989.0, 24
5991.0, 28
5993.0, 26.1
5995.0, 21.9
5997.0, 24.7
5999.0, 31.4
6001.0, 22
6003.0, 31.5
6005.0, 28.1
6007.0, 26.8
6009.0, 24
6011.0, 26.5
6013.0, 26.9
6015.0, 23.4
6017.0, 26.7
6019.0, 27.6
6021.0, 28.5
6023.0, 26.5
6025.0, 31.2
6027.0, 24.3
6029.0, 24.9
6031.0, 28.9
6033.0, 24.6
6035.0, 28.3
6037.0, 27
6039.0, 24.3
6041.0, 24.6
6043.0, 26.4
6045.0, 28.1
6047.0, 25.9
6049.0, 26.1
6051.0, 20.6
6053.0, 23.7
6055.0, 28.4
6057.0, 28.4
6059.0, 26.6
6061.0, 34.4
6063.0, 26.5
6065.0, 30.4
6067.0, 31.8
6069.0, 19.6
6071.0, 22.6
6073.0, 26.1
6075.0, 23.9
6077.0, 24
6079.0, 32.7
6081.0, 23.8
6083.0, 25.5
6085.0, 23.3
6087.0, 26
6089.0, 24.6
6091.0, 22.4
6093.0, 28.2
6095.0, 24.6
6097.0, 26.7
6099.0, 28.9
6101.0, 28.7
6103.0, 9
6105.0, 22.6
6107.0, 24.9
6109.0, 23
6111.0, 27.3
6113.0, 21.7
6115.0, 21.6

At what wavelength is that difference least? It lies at 5991.0 A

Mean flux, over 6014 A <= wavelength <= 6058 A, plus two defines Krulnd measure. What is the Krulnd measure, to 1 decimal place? 28.3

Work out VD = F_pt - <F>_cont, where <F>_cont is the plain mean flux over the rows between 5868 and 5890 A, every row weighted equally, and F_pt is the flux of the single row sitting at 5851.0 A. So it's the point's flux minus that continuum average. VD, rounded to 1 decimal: 1.6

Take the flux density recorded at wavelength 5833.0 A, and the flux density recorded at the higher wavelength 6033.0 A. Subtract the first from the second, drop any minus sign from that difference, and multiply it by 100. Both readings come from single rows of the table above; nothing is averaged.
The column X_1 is 20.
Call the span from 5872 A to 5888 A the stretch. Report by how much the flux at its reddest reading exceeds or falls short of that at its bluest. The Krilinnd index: -2.4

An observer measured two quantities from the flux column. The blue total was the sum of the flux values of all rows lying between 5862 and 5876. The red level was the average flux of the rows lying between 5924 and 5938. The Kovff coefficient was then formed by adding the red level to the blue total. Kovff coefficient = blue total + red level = 212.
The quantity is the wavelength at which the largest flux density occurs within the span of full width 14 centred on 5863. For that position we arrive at 5869.0 A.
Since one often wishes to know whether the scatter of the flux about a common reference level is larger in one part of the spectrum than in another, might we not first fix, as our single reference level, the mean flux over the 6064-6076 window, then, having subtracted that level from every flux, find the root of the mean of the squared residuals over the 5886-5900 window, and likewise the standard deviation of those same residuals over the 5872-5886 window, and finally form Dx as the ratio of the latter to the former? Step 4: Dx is 0.6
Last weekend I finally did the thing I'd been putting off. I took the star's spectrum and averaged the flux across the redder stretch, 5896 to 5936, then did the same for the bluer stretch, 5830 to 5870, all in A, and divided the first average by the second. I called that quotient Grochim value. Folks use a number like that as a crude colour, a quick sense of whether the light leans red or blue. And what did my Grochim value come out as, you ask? 1.09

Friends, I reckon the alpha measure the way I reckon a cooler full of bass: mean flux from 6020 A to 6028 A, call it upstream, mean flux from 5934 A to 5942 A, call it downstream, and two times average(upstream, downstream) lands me 52.4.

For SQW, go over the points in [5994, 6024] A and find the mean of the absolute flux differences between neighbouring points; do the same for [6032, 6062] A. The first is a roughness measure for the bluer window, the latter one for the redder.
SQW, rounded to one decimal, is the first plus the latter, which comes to 6.2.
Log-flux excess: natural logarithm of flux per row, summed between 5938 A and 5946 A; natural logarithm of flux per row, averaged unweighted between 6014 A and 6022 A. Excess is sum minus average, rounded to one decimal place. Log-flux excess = 9.6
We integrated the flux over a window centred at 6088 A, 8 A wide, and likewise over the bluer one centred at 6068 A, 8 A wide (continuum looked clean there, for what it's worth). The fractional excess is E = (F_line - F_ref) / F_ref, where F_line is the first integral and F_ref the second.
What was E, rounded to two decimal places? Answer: -0.08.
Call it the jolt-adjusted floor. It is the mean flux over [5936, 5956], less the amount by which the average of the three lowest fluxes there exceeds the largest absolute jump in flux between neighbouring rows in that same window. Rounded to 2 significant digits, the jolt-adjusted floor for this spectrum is 12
